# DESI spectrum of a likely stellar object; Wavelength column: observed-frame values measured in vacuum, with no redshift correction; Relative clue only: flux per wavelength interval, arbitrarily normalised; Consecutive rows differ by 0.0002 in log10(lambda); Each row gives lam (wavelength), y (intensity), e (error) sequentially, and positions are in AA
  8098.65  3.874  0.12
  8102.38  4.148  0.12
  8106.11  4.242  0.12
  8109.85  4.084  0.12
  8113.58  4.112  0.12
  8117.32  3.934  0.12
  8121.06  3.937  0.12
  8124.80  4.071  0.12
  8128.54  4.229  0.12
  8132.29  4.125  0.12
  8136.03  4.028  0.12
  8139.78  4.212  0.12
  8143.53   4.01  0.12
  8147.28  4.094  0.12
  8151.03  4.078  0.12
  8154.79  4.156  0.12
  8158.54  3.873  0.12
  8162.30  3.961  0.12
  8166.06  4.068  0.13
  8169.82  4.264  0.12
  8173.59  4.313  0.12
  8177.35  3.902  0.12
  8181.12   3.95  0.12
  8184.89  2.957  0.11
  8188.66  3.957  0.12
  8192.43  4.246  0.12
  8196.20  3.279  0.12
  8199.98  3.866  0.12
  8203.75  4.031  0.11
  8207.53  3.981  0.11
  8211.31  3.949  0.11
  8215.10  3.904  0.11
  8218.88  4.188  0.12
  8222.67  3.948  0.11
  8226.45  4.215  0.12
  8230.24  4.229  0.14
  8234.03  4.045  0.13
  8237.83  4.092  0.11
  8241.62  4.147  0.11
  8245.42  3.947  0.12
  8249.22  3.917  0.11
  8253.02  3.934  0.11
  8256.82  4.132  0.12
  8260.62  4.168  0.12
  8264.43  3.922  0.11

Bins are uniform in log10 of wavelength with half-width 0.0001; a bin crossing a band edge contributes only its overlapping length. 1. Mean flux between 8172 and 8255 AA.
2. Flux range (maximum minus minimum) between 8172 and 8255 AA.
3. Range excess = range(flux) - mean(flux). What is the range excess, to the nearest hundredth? -2.60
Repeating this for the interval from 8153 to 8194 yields -2.61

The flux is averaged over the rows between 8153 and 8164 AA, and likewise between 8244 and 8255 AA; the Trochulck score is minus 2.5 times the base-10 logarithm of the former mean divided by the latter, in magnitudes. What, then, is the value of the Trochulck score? -0.018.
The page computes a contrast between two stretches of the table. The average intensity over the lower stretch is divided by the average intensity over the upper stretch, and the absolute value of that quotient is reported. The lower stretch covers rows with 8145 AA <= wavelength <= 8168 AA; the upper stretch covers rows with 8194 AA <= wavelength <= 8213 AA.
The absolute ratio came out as 1.06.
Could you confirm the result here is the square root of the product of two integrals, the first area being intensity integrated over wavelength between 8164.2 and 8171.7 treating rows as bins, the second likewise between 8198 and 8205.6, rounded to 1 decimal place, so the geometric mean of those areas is 30.6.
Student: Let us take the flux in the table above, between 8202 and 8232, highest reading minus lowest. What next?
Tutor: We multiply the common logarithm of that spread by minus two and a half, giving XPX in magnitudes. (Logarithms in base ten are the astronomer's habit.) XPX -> 1.22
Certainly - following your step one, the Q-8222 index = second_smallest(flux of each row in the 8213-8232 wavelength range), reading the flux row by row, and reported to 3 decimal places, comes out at 3.948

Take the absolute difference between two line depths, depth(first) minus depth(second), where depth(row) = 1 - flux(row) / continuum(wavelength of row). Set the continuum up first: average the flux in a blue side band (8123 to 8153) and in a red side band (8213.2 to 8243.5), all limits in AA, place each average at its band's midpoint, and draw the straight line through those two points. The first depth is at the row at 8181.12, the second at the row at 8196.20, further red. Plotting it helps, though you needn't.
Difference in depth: 0.16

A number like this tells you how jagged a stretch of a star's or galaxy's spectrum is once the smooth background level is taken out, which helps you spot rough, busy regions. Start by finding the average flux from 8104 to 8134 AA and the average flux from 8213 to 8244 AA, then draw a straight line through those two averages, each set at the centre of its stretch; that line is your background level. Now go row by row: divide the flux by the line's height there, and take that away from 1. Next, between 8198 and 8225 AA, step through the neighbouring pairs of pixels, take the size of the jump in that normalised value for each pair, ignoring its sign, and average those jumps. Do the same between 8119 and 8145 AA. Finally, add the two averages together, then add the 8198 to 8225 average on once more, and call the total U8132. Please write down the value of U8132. 0.102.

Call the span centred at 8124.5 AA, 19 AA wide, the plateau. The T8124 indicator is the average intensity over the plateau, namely 4.06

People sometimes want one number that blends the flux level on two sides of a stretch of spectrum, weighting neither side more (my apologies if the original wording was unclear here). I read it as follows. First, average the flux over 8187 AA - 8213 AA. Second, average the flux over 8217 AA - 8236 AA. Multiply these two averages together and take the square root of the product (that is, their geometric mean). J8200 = 4.01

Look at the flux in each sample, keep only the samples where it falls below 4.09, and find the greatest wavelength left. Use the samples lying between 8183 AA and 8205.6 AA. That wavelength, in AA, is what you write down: 8203.75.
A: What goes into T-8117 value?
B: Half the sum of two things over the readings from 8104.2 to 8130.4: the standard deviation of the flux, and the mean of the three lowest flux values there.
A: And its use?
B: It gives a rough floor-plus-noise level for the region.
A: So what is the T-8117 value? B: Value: 2.05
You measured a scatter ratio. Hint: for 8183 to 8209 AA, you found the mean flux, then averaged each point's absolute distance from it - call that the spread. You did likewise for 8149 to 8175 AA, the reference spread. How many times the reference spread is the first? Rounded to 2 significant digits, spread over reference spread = 3.0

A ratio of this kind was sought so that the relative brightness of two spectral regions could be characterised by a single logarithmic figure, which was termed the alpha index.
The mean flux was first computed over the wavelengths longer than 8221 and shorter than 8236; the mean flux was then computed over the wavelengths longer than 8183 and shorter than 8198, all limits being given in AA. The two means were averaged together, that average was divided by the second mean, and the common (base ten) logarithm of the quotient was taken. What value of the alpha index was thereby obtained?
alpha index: 0.029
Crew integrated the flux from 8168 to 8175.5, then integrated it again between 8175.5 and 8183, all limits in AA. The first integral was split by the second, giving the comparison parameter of 1.09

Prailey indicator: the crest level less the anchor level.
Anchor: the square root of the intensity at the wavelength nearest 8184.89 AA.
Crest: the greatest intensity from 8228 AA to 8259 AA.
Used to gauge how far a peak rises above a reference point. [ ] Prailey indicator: 2.51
